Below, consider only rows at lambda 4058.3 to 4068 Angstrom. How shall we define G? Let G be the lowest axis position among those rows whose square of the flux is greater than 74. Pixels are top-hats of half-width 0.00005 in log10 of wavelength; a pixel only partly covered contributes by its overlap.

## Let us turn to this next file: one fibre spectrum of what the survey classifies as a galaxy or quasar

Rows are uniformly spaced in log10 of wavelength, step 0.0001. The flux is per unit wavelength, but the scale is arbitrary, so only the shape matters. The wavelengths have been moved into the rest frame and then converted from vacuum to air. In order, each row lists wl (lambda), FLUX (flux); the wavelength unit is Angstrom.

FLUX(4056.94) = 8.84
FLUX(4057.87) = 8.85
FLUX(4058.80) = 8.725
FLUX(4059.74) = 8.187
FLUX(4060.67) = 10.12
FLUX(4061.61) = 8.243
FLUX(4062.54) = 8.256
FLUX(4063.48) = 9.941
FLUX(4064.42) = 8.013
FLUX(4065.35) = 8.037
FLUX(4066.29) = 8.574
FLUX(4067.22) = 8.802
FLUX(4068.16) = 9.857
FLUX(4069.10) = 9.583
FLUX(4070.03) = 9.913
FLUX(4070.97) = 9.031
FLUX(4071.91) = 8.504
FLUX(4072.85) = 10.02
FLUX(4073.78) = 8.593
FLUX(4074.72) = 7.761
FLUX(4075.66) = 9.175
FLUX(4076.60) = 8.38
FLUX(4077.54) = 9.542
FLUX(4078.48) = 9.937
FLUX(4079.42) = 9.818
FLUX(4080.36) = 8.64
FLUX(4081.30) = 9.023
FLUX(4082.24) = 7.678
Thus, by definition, 4058.80 Angstrom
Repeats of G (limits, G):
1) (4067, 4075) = 4067.22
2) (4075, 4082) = 4075.66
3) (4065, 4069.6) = 4067.22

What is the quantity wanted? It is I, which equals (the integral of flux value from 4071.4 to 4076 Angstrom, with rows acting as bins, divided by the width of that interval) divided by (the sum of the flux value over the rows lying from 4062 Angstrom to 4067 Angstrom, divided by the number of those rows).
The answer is 1.03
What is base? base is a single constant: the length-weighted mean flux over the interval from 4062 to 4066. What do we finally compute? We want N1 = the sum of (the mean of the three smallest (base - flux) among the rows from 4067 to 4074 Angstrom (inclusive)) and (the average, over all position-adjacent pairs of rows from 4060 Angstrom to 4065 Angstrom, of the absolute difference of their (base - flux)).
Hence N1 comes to 0.0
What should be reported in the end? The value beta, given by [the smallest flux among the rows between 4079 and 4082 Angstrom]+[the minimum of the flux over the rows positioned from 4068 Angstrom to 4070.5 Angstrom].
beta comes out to 18.2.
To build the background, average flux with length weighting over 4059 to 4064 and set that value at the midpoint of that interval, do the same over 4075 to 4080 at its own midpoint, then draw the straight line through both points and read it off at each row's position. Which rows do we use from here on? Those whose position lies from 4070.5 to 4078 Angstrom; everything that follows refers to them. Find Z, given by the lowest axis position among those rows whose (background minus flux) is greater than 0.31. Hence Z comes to 4071.91 Angstrom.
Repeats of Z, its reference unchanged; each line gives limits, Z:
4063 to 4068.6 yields 4064.42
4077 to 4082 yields 4080.36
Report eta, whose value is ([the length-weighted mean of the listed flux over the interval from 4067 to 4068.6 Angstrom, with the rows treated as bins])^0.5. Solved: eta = 3.06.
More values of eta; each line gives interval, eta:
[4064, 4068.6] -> 2.94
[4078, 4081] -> 3.07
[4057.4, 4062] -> 2.97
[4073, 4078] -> 2.96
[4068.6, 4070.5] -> 3.12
